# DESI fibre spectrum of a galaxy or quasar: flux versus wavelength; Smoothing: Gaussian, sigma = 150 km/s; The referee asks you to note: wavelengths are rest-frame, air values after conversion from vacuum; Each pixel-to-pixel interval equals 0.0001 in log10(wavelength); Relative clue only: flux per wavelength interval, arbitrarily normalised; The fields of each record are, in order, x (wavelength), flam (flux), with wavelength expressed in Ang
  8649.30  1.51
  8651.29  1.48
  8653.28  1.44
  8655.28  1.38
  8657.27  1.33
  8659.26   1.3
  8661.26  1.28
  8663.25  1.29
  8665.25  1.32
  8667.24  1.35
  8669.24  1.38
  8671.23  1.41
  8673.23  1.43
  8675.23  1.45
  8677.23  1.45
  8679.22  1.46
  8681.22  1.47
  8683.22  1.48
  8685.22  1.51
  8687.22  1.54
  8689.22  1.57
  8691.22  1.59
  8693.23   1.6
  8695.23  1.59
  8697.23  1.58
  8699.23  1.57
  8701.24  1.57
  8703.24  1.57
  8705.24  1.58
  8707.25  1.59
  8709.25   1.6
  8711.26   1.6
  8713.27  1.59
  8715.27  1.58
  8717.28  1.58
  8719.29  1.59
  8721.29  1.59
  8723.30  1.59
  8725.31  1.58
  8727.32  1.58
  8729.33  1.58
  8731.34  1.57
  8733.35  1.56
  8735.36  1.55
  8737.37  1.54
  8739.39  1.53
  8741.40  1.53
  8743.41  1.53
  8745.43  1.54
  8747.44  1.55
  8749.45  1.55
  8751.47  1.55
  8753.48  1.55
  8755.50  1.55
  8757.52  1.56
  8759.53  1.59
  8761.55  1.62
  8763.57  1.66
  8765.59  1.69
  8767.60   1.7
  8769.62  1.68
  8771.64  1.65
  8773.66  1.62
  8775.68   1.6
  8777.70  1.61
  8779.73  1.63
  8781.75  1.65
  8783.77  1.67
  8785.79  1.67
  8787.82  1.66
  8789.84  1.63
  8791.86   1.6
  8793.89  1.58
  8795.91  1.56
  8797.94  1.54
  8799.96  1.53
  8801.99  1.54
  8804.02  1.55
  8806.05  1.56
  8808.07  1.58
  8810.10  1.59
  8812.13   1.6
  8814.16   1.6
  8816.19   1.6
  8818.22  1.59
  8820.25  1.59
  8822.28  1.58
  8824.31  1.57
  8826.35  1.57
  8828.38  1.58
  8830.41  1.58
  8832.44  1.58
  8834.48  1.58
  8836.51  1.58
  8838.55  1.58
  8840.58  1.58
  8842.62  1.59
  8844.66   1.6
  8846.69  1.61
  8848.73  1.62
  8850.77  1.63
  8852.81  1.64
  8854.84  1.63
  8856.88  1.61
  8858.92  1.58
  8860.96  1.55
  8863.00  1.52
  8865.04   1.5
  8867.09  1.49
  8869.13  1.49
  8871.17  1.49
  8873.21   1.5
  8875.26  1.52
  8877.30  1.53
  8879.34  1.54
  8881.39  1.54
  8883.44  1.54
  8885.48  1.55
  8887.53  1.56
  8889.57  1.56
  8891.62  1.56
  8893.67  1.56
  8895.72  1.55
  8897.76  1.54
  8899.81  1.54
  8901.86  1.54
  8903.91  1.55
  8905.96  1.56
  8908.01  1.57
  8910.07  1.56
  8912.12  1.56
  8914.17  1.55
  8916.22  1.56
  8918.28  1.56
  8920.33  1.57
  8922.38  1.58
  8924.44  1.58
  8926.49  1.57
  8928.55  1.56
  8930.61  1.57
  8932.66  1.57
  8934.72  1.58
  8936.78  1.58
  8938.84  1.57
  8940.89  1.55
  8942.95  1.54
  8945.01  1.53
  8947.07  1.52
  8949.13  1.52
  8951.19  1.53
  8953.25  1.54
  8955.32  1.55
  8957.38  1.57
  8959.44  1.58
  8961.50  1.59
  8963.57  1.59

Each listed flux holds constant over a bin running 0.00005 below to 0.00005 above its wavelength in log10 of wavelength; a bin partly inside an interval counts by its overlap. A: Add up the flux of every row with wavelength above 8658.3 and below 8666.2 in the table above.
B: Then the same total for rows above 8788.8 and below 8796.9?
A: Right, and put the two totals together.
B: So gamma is 11.6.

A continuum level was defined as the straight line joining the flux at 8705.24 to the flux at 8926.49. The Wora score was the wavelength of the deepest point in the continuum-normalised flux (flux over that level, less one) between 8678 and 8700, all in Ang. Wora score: 8679.22 Ang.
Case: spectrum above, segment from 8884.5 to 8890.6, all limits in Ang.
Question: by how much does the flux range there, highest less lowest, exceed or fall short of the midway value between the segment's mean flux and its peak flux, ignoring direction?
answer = 1.55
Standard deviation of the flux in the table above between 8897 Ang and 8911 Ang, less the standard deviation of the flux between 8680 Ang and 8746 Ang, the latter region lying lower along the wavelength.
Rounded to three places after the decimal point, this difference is -0.021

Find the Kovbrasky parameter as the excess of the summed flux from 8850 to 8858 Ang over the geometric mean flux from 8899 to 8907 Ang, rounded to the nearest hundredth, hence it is 4.96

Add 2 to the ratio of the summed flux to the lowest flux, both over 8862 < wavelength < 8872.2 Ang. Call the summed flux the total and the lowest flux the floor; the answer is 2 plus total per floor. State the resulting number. 7.03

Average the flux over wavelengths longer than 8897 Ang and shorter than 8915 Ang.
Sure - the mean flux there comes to 1.552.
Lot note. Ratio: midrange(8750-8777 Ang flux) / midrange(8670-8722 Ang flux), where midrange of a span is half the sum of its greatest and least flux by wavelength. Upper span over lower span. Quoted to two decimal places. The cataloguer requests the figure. 1.08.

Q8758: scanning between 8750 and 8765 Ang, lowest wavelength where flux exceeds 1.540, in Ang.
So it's 8751.47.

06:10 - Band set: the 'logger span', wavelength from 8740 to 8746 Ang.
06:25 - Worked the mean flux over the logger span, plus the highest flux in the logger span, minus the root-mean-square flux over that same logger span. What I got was 1.54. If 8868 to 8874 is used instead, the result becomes 1.50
